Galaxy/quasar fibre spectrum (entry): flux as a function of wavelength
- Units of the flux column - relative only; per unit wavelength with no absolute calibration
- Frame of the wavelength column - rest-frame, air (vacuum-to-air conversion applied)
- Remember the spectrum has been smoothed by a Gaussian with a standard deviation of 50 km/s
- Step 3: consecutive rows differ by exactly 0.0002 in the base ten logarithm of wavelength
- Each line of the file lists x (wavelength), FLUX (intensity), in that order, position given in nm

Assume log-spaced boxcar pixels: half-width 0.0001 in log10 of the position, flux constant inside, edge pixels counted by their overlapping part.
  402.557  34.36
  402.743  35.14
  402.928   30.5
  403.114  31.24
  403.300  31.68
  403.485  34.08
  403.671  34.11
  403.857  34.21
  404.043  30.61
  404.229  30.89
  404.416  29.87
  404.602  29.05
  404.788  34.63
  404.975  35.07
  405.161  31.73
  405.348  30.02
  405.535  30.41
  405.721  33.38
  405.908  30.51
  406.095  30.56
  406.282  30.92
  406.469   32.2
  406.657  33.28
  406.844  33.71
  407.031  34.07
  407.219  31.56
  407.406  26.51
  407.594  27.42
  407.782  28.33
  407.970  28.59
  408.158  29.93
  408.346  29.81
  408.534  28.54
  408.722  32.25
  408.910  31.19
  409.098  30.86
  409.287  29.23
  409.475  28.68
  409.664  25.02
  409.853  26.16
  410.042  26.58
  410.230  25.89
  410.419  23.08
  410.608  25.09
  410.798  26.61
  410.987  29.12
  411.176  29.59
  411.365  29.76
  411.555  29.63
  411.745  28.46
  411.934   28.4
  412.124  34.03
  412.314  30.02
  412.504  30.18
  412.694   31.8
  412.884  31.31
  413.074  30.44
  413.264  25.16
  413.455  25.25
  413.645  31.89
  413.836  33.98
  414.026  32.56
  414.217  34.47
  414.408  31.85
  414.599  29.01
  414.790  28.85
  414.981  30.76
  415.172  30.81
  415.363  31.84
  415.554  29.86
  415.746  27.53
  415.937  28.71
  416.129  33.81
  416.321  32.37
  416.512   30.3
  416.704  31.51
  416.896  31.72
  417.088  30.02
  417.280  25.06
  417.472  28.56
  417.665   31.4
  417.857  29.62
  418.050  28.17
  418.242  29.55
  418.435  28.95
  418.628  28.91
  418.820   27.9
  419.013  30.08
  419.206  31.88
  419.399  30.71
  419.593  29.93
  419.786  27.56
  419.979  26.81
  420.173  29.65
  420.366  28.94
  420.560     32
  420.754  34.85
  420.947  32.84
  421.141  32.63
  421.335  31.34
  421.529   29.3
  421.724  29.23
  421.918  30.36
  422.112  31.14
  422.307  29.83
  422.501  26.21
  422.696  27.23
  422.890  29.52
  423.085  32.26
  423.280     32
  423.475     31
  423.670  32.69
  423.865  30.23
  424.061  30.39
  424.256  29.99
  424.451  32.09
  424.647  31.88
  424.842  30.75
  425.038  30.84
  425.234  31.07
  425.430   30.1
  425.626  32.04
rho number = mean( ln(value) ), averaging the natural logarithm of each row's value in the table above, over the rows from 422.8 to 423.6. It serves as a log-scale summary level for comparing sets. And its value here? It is 3.44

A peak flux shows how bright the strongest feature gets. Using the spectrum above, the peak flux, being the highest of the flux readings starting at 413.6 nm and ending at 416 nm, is 34.47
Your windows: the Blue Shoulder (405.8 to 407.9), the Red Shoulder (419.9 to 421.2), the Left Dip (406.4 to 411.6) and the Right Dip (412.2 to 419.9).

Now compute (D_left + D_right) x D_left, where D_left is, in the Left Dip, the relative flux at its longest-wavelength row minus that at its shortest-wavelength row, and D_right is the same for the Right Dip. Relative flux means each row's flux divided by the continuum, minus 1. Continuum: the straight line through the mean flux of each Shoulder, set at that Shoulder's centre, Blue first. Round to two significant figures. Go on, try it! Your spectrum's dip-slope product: 0.015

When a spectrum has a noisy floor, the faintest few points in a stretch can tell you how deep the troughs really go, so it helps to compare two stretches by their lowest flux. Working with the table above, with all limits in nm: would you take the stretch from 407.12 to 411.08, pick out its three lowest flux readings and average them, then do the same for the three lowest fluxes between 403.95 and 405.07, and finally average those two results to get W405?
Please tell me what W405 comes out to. 27.1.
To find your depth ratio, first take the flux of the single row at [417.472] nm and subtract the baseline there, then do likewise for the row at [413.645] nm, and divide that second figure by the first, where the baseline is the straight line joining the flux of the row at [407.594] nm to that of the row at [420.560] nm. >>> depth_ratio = -1.0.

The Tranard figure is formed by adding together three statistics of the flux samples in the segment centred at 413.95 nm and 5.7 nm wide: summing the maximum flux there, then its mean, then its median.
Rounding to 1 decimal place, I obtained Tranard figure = 95.3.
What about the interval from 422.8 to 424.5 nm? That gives 94.8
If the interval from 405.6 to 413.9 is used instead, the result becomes 93.4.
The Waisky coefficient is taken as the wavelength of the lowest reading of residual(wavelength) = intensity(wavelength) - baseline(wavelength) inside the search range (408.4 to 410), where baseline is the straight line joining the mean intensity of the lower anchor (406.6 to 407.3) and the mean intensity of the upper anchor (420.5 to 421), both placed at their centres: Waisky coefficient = 409.664 nm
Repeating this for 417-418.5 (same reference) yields 417.280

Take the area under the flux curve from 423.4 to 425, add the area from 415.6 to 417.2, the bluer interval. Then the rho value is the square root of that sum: 10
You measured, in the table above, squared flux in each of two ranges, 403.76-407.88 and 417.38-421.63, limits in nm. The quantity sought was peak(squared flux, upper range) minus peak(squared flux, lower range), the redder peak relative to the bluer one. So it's -15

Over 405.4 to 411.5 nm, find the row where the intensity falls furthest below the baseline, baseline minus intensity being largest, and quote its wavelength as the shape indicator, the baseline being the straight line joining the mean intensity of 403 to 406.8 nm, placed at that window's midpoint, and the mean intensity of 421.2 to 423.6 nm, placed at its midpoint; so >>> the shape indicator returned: 410.419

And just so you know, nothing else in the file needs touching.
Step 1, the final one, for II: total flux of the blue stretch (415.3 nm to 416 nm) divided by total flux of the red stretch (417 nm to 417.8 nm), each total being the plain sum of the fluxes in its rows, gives 1.025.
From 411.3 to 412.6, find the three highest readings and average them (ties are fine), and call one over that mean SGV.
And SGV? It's 0.0318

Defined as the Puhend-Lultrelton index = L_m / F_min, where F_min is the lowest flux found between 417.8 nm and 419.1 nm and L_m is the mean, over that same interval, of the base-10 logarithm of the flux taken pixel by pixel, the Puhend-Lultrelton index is 0.0524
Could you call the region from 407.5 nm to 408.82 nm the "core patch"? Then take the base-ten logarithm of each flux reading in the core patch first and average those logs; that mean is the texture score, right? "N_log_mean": 1.47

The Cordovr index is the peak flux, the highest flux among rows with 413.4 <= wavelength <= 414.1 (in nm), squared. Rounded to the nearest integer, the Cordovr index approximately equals 1155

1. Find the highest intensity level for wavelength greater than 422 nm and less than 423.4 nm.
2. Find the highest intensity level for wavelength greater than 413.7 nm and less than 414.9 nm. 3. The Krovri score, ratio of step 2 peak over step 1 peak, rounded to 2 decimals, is 1.07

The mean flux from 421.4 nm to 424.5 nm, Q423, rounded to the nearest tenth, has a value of 30.2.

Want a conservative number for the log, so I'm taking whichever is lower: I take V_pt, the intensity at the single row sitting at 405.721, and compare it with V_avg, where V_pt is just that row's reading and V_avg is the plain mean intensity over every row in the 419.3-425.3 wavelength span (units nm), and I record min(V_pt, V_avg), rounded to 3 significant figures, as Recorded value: 30.5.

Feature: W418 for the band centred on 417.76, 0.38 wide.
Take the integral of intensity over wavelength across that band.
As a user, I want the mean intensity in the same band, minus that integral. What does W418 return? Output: 19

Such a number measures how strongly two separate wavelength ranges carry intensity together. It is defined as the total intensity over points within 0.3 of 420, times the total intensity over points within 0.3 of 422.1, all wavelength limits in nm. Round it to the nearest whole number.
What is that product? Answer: 7674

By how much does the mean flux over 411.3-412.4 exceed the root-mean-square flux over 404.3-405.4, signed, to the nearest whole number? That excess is -2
